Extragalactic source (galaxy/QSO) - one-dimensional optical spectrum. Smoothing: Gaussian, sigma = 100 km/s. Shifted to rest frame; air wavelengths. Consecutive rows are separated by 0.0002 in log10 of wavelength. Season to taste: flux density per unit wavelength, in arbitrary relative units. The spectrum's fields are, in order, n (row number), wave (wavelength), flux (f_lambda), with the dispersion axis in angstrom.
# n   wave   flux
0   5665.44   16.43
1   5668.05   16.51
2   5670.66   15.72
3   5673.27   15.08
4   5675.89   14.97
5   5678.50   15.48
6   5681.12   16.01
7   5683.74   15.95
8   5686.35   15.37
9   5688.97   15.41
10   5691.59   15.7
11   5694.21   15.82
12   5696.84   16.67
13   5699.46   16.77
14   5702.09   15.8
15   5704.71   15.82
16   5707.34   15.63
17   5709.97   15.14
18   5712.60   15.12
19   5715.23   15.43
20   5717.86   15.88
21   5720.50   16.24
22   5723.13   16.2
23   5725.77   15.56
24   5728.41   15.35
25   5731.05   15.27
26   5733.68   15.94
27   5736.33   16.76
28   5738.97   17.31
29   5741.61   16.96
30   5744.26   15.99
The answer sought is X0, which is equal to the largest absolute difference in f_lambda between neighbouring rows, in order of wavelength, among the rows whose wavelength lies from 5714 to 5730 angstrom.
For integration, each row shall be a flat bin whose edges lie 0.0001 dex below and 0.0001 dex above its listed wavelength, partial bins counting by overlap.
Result 0.6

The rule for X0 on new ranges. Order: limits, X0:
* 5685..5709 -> 1.0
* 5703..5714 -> 0.5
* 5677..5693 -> 0.6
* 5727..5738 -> 0.8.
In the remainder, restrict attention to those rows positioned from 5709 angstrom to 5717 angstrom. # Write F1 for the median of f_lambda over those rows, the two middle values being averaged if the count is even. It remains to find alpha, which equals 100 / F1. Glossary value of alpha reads 6.61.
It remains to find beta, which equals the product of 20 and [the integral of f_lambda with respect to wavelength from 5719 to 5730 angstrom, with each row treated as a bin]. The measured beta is 3478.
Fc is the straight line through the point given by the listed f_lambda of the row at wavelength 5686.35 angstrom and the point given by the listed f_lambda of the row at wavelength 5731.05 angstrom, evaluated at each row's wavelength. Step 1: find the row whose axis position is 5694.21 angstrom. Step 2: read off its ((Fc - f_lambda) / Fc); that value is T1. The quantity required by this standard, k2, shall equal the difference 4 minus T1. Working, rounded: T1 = -0.030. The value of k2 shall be 4.03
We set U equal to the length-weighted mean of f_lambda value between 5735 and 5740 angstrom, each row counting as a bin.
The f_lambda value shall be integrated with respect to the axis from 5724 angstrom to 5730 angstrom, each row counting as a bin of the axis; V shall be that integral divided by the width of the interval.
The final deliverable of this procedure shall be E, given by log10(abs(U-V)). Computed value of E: 0.2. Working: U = 17.0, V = 15.5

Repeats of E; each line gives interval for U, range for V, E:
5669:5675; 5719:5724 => -0.1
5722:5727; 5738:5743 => 0.1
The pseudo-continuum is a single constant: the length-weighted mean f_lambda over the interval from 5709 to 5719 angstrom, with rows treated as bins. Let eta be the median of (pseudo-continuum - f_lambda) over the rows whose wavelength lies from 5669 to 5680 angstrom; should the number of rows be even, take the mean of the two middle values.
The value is 0.12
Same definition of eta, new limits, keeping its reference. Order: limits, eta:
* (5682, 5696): -0.30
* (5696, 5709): -0.42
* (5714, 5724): -0.64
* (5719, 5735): -0.35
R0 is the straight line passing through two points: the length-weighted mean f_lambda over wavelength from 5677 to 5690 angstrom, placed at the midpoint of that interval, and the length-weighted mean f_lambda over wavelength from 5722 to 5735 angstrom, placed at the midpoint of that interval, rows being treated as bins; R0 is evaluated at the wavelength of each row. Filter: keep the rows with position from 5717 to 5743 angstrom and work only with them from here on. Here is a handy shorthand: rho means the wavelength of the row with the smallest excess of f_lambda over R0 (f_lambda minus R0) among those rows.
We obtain 5731.05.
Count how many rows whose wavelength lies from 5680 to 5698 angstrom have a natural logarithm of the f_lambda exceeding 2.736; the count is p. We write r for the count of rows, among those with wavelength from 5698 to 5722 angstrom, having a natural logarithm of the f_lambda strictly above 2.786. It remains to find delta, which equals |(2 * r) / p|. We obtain 0.80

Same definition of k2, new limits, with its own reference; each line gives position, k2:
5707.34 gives 4.02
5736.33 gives 4.10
